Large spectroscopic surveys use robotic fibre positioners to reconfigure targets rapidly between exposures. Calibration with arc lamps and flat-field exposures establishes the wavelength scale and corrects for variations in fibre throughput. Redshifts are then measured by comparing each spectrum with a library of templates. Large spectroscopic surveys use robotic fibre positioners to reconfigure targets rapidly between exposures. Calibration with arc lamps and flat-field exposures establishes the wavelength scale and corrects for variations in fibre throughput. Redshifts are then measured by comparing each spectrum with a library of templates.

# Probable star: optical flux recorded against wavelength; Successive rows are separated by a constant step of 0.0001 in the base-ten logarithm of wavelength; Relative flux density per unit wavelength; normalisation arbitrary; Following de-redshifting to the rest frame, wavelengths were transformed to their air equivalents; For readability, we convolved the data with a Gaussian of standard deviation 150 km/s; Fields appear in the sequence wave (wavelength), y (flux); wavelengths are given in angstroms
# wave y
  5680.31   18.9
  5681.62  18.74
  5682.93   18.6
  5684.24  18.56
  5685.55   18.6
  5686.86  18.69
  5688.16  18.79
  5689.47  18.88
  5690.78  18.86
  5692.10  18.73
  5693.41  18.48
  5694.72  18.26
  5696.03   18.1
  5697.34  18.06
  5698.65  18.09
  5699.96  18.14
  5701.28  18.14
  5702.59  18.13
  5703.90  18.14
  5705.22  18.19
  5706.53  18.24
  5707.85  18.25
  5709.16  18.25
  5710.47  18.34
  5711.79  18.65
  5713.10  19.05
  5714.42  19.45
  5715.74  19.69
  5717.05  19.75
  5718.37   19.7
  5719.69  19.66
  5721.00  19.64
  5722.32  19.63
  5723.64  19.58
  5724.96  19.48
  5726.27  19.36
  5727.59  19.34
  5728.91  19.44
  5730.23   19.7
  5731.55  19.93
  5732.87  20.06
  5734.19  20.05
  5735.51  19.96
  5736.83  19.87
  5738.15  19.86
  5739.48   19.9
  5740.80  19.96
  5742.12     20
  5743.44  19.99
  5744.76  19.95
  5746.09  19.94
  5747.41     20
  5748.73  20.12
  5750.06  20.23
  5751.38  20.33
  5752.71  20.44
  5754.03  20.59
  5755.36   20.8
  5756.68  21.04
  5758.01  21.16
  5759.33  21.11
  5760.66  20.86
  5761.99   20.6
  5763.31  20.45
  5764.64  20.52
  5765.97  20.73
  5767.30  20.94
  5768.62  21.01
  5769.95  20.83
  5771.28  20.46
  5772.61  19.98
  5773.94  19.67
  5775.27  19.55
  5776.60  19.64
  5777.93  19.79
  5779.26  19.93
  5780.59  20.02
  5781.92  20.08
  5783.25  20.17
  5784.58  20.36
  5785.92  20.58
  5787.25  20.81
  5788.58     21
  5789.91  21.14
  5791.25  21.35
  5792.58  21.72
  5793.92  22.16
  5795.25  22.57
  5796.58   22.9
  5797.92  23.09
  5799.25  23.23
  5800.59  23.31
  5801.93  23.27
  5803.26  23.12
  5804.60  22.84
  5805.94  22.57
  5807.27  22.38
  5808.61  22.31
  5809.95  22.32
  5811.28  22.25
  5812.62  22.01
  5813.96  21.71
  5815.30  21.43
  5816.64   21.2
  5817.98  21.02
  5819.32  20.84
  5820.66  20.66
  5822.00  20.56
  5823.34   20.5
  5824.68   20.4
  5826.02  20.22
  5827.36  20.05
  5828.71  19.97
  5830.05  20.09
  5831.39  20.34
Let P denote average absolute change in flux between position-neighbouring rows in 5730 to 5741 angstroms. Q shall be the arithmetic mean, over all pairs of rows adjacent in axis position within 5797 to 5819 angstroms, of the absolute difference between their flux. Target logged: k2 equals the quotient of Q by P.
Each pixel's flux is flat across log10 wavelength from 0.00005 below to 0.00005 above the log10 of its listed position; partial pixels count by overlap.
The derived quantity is 2.0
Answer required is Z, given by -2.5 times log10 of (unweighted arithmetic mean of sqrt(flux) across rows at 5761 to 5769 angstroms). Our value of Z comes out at -1.65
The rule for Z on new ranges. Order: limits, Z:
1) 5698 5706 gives -1.57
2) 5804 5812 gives -1.69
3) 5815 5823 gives -1.65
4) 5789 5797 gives -1.68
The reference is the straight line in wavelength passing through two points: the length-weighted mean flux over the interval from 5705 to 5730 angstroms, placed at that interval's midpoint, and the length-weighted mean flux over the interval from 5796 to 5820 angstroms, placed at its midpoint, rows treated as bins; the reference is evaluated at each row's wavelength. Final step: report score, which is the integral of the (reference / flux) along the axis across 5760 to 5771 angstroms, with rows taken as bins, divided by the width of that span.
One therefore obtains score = 1.01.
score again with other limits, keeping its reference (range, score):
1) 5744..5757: 1.00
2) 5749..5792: 1.03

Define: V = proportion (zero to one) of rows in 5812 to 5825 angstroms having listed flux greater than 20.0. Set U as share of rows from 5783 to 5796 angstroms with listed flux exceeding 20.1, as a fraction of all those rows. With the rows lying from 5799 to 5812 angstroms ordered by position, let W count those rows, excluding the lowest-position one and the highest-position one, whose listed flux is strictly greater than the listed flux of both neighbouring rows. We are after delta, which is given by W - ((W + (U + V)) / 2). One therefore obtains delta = 0.00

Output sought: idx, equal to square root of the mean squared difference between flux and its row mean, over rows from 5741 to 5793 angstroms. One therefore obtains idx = 0.5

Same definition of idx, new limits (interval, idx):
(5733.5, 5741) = 0.1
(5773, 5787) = 0.3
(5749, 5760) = 0.3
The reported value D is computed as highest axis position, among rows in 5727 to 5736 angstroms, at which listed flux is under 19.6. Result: 5728.91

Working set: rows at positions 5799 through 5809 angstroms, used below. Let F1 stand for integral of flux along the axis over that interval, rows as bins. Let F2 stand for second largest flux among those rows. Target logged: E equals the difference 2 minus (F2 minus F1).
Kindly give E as 207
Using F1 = 229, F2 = 23.27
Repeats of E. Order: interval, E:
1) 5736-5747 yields 201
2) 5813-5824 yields 212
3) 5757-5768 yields 210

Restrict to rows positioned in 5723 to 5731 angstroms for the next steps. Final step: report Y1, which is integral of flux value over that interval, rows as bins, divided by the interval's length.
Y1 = 19.5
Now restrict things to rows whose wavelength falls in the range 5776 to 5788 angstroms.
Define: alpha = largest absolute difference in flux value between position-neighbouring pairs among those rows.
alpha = 0.23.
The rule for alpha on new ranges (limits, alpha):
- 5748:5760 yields 0.24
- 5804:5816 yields 0.30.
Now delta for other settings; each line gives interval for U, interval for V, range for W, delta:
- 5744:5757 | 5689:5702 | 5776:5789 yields -0.35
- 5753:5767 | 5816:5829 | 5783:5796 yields -0.95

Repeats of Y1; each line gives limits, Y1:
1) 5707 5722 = 19.1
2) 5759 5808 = 21.2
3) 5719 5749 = 19.8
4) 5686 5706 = 18.4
